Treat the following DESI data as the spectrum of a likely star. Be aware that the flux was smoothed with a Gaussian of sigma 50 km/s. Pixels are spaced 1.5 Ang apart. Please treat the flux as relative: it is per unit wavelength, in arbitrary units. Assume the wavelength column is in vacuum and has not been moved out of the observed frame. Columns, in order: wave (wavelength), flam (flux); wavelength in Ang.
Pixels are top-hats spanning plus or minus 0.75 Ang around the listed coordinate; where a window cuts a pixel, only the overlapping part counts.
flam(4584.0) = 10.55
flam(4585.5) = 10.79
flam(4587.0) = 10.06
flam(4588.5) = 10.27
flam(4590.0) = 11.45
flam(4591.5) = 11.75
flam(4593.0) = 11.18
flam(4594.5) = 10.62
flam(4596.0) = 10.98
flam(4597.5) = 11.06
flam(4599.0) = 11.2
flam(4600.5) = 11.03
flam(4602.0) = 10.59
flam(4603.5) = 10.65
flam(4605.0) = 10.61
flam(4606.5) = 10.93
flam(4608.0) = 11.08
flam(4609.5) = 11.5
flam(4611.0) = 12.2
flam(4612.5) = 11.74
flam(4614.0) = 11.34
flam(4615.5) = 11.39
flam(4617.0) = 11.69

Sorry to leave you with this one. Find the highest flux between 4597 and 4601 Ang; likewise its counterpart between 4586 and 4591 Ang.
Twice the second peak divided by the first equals 2.04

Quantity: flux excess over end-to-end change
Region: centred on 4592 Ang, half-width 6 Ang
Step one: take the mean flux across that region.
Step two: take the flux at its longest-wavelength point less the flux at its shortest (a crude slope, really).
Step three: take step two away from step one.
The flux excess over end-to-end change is 9.9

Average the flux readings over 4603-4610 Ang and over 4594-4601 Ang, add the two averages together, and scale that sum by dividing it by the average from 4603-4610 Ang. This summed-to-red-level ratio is 2.00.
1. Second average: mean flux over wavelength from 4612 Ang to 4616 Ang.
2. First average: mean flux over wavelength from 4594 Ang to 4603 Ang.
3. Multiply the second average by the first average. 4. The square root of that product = 11.2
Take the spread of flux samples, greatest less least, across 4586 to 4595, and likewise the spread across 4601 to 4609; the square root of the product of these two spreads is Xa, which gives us 0.91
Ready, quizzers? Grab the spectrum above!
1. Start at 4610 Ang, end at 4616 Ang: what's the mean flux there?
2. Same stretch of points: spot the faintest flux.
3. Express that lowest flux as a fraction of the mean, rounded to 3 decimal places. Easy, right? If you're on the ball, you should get 0.972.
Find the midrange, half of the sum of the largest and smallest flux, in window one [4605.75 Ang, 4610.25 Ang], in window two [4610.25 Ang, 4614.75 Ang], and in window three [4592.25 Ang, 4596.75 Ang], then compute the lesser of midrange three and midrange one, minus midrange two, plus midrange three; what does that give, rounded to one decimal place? 10.0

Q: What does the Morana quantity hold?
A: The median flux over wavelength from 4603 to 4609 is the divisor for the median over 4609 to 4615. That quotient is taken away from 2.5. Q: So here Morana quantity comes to 1.423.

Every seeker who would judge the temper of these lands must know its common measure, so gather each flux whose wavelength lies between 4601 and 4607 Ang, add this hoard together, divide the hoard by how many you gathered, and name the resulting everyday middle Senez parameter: 10.7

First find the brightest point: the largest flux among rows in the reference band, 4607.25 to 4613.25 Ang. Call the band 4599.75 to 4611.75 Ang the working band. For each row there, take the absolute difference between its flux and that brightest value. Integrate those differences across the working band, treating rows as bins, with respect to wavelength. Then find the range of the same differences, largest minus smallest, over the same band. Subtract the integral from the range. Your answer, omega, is -12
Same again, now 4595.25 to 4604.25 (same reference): -11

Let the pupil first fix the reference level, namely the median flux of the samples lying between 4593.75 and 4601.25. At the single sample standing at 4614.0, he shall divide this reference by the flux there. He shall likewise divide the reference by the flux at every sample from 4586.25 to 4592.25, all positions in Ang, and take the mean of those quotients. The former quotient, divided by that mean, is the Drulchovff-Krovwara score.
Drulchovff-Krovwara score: 0.96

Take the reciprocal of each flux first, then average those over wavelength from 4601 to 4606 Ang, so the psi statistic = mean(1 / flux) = 0.094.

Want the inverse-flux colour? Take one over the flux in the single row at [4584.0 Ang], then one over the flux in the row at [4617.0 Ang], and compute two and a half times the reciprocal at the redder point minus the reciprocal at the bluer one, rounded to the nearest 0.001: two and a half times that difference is -0.023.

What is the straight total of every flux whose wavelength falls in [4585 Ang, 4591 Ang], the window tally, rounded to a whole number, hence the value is 43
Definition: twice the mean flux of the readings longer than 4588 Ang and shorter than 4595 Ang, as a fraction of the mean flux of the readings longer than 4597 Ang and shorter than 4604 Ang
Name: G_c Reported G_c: 2.03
